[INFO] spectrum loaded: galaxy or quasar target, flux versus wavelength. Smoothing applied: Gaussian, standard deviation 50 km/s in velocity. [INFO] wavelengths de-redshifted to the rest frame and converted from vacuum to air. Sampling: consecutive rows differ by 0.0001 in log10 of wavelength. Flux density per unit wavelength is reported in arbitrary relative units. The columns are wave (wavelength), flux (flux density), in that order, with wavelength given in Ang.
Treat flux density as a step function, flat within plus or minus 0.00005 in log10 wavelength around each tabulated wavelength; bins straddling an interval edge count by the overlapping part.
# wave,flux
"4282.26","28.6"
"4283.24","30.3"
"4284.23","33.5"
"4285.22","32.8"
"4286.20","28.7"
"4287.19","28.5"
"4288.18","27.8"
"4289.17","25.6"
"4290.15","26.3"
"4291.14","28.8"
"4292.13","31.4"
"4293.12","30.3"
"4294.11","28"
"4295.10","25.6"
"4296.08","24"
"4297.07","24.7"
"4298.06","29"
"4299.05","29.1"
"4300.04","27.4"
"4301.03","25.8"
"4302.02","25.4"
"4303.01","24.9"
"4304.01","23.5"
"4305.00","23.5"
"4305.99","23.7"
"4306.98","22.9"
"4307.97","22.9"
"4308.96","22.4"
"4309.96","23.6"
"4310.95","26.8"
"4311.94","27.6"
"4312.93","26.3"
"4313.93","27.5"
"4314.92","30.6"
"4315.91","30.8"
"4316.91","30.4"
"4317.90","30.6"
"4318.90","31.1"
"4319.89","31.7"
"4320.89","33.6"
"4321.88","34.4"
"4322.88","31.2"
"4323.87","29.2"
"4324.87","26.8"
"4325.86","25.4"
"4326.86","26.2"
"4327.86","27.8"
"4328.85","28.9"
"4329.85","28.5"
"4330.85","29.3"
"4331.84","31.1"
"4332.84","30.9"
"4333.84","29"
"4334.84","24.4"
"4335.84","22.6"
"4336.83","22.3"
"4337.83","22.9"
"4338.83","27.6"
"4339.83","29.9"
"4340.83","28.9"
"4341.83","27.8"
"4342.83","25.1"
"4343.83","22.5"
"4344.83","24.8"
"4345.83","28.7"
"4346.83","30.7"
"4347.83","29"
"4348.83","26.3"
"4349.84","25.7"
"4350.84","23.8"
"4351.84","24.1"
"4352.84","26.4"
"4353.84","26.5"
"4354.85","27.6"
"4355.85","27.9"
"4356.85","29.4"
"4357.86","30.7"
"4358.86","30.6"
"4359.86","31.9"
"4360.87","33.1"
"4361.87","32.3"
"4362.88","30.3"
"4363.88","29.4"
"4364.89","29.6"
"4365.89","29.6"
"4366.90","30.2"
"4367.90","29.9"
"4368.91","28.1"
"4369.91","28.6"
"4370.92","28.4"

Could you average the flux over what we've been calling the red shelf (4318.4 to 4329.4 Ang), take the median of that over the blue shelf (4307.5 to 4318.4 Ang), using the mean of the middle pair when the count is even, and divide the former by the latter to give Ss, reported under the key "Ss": 1.08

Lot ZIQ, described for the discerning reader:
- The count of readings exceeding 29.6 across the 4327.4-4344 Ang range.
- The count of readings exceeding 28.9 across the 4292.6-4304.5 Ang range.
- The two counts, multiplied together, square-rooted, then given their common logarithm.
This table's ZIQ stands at 0.48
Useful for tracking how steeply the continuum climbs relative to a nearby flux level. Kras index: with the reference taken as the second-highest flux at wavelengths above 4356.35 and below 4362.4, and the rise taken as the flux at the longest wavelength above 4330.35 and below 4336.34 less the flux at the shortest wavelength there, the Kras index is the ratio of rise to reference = -0.21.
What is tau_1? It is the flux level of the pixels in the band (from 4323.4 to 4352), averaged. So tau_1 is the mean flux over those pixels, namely 26.9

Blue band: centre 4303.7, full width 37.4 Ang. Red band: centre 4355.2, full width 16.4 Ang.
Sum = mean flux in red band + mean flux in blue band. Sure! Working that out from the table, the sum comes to 56.1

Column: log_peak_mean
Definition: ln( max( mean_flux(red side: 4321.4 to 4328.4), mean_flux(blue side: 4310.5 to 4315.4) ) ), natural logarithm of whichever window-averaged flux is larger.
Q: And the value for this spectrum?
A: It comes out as 3.357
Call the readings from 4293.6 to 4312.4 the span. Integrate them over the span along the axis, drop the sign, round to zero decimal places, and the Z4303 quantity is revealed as 476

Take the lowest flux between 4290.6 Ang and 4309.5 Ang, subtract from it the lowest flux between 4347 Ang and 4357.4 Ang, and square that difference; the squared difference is 2.0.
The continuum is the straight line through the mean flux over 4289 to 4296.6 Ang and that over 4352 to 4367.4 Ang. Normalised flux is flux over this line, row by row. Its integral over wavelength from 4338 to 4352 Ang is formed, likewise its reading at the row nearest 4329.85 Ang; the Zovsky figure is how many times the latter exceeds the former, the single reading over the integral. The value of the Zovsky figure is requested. 0.077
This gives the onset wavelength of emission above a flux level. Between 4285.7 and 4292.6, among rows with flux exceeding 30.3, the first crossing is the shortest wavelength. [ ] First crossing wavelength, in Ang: 4292.13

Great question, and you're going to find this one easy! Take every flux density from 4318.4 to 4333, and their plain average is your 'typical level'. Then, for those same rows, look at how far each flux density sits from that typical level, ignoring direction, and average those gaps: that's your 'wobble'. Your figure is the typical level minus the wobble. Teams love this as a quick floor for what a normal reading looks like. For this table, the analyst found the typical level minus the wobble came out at 27.6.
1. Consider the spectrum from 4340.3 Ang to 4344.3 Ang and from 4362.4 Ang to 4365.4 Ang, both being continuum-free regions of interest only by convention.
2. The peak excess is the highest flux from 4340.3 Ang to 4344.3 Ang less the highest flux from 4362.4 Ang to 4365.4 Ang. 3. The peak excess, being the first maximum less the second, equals -1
